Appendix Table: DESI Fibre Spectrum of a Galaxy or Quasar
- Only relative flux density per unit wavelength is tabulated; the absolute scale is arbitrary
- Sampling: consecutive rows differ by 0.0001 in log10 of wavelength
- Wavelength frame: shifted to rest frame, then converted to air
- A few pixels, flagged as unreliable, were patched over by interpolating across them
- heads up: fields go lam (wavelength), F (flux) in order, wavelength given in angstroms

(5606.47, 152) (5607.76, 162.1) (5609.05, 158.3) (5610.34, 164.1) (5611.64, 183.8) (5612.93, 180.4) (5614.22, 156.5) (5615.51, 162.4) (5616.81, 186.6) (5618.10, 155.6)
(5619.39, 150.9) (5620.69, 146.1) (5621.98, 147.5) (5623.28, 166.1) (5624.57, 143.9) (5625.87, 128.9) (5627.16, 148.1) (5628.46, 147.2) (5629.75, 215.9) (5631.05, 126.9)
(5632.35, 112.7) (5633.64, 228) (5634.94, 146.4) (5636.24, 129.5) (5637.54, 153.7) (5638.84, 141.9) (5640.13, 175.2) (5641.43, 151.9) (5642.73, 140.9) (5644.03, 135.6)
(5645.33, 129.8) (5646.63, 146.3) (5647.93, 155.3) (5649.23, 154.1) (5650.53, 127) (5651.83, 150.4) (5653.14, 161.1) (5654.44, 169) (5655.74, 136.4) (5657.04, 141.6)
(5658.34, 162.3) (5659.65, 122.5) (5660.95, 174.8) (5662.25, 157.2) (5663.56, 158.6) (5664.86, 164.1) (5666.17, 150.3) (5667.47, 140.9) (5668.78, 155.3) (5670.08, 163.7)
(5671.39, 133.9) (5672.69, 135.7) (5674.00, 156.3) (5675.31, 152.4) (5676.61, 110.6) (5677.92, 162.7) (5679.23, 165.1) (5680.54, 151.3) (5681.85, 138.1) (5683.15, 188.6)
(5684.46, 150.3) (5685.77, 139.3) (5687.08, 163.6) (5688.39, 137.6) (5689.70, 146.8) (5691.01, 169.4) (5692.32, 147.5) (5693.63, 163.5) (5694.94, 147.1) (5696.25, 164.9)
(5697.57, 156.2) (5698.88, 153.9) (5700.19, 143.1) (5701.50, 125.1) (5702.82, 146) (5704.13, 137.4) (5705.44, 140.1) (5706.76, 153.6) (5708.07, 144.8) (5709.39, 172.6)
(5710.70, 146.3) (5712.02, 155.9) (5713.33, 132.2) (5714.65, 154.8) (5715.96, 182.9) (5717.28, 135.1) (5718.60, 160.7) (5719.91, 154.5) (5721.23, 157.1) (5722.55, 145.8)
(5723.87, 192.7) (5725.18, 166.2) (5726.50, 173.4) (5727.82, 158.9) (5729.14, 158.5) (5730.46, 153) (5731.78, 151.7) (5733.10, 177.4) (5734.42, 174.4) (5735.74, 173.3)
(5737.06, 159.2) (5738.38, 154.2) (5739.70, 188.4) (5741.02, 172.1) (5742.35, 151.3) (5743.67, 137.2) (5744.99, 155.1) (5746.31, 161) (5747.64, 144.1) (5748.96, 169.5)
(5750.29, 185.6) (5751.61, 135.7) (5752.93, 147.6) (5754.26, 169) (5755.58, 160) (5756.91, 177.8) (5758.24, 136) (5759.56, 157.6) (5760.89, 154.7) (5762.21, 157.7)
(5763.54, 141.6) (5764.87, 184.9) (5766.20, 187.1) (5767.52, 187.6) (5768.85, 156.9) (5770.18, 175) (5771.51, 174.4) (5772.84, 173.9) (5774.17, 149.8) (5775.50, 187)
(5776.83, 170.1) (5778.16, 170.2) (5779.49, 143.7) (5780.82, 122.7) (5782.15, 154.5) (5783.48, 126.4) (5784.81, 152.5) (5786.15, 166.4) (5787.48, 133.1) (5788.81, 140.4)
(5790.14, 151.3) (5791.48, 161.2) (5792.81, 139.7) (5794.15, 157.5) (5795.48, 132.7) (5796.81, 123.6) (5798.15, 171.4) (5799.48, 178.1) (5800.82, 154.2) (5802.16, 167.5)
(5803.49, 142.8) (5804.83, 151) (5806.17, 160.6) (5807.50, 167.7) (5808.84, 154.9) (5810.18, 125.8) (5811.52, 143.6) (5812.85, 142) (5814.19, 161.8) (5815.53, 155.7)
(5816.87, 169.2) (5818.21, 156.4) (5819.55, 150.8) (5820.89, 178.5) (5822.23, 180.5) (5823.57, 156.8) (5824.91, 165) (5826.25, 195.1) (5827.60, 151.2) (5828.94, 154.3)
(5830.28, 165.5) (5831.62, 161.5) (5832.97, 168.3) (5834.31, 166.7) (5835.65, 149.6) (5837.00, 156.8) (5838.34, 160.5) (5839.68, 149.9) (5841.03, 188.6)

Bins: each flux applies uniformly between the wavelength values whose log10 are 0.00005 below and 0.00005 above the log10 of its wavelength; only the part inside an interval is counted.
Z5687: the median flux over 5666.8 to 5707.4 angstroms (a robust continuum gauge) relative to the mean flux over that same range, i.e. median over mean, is 1.00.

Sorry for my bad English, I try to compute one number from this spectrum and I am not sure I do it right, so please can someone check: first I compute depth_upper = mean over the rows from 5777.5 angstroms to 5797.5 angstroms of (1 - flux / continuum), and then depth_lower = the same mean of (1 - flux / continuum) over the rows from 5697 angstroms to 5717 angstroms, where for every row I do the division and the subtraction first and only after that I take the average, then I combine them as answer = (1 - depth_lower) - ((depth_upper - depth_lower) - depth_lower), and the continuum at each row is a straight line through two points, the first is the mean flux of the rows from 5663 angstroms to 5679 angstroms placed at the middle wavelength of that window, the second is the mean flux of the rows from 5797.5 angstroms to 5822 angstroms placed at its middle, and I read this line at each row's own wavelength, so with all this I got 0.94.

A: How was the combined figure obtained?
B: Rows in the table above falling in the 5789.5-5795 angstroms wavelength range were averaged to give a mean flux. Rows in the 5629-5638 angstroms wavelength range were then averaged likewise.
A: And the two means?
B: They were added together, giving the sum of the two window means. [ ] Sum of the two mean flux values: 311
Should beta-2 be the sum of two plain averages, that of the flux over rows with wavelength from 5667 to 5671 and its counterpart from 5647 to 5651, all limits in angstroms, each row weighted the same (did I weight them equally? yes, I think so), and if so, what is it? 299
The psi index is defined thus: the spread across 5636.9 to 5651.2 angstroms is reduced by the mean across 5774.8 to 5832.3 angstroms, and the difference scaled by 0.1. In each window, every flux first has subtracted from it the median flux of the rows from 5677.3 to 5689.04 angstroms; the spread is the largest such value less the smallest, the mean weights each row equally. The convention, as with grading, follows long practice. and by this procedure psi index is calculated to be 4.4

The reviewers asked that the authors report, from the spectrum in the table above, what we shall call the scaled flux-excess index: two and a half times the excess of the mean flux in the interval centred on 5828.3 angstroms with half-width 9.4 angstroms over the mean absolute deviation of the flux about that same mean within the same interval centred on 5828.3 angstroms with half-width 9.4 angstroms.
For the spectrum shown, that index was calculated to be 386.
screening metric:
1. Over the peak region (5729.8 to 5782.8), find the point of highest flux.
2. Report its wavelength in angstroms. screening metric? 5739.70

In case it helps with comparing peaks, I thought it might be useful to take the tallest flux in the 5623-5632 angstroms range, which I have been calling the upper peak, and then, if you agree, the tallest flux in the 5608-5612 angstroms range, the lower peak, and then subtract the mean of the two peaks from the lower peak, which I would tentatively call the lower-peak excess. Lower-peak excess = -16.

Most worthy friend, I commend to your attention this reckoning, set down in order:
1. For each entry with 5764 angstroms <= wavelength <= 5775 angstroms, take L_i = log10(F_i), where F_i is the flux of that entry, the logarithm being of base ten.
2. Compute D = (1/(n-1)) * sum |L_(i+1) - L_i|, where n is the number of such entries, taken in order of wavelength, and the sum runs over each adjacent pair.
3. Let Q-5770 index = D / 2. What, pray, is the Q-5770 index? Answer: 0.014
